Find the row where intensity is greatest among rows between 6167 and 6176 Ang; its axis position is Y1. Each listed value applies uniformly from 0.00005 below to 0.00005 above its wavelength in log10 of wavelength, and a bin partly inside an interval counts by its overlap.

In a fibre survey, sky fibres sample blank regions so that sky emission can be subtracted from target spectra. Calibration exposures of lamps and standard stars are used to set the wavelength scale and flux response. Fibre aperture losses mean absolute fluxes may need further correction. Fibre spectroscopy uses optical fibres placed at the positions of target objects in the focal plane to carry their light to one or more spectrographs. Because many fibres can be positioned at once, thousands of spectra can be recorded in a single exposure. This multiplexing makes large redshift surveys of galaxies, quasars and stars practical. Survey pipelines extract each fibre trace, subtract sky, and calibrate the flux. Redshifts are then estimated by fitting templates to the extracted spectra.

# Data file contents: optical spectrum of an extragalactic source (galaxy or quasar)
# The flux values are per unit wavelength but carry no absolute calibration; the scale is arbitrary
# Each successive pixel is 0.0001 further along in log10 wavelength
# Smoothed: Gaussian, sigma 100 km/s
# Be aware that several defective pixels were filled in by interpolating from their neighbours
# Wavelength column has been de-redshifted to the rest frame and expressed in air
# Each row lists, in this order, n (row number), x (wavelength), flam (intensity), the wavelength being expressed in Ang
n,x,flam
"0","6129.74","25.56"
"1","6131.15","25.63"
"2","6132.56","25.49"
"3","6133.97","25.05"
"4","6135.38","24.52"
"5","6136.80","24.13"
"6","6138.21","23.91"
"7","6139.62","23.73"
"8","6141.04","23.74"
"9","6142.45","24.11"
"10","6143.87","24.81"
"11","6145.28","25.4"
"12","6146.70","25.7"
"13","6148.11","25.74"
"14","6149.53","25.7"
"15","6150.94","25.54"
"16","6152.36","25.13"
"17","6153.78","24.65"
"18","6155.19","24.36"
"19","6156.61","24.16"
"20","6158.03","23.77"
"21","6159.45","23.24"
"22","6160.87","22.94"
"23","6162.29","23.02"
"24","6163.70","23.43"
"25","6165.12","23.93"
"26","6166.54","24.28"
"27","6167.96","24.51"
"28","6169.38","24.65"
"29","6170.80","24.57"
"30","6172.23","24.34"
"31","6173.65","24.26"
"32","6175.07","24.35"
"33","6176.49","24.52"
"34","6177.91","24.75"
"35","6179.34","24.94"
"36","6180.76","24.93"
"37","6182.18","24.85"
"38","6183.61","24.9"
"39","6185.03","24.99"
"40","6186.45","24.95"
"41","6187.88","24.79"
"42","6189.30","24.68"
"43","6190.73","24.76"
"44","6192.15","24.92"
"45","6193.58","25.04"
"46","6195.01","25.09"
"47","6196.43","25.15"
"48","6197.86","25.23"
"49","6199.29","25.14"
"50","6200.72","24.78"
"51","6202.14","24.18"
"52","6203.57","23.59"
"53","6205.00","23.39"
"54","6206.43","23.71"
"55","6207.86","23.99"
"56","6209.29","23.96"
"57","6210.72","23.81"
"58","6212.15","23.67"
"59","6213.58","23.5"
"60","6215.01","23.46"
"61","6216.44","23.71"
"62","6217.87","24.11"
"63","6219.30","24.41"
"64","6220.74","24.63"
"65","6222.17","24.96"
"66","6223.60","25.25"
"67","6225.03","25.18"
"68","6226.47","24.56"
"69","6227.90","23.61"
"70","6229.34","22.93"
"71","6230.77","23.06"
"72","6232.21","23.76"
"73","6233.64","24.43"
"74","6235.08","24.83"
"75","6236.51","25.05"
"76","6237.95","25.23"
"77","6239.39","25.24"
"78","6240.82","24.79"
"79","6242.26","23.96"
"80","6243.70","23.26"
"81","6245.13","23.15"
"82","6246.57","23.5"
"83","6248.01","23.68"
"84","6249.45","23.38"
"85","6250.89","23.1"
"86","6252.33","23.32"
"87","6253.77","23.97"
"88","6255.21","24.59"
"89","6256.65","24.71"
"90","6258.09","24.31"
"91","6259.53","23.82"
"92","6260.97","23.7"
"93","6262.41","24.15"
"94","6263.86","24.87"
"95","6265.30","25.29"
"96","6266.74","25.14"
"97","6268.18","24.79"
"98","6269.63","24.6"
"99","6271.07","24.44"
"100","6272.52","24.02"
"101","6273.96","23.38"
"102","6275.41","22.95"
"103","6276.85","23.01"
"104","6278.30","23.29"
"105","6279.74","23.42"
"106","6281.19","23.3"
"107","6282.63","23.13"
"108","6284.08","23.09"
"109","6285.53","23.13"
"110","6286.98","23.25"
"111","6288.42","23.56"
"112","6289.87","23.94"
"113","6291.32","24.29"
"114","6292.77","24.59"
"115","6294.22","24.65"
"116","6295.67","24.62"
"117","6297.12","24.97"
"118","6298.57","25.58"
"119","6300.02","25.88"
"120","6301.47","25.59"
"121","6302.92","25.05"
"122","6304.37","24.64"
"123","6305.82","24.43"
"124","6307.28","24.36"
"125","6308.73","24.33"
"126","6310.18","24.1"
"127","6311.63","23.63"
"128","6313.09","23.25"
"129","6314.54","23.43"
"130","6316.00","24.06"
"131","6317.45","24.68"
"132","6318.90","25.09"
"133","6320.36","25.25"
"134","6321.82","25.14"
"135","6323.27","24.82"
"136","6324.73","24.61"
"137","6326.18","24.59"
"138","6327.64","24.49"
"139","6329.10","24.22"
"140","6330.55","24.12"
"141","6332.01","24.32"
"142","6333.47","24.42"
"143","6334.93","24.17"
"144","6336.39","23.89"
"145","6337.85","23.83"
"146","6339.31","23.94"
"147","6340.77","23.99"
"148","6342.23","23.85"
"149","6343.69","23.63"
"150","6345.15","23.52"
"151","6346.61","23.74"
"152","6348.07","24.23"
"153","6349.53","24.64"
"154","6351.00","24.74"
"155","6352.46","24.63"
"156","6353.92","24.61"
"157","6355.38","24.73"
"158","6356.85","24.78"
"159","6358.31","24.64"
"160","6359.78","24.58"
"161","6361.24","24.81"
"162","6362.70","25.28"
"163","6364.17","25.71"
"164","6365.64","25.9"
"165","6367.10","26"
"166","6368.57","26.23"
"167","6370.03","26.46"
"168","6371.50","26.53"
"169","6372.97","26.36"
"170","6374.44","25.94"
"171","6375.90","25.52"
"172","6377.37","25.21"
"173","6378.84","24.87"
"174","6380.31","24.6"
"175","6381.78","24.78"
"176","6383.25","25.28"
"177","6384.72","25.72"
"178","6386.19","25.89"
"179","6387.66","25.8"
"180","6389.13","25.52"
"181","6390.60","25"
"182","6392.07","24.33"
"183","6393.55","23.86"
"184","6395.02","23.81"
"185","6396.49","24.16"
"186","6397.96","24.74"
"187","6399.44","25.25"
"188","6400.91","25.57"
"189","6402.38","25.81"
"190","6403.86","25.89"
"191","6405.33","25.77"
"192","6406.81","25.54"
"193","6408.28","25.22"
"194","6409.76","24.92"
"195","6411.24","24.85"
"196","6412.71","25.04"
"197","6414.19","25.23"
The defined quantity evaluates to 6169.38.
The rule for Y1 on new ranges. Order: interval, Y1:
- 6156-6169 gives 6167.96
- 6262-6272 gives 6265.30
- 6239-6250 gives 6239.39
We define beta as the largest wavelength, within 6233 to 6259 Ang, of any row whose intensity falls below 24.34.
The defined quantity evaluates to 6258.09 Ang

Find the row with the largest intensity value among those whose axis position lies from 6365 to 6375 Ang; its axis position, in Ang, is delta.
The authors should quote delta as 6371.50 Ang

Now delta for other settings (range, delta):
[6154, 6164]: 6155.19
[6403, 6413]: 6403.86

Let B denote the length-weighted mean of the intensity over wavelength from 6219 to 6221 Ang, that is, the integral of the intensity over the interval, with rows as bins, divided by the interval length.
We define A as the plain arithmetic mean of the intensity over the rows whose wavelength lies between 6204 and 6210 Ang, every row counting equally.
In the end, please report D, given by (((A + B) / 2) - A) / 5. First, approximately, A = 23.8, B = 24.4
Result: 0.07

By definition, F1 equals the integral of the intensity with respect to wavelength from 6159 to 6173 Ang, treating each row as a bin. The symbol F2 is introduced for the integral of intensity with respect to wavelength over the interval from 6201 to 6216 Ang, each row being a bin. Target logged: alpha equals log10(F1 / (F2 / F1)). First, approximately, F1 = 335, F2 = 356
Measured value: 2.50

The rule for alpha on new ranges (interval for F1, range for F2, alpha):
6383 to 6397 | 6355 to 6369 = 2.54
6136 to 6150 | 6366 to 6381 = 2.49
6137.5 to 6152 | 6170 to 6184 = 2.58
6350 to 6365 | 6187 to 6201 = 2.60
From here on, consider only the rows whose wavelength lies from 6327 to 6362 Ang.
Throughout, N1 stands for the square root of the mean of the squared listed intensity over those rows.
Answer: 24.3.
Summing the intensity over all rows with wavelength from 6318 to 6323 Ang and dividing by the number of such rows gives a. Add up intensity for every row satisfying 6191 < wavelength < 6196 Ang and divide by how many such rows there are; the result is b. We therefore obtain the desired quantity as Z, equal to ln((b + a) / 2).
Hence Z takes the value 3.22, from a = 25.2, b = 25.0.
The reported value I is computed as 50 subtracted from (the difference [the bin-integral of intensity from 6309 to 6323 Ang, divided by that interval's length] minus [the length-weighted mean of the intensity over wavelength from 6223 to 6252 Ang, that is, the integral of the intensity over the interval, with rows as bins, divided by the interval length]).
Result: -49.8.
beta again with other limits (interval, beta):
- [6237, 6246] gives 6245.13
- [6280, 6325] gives 6316.00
